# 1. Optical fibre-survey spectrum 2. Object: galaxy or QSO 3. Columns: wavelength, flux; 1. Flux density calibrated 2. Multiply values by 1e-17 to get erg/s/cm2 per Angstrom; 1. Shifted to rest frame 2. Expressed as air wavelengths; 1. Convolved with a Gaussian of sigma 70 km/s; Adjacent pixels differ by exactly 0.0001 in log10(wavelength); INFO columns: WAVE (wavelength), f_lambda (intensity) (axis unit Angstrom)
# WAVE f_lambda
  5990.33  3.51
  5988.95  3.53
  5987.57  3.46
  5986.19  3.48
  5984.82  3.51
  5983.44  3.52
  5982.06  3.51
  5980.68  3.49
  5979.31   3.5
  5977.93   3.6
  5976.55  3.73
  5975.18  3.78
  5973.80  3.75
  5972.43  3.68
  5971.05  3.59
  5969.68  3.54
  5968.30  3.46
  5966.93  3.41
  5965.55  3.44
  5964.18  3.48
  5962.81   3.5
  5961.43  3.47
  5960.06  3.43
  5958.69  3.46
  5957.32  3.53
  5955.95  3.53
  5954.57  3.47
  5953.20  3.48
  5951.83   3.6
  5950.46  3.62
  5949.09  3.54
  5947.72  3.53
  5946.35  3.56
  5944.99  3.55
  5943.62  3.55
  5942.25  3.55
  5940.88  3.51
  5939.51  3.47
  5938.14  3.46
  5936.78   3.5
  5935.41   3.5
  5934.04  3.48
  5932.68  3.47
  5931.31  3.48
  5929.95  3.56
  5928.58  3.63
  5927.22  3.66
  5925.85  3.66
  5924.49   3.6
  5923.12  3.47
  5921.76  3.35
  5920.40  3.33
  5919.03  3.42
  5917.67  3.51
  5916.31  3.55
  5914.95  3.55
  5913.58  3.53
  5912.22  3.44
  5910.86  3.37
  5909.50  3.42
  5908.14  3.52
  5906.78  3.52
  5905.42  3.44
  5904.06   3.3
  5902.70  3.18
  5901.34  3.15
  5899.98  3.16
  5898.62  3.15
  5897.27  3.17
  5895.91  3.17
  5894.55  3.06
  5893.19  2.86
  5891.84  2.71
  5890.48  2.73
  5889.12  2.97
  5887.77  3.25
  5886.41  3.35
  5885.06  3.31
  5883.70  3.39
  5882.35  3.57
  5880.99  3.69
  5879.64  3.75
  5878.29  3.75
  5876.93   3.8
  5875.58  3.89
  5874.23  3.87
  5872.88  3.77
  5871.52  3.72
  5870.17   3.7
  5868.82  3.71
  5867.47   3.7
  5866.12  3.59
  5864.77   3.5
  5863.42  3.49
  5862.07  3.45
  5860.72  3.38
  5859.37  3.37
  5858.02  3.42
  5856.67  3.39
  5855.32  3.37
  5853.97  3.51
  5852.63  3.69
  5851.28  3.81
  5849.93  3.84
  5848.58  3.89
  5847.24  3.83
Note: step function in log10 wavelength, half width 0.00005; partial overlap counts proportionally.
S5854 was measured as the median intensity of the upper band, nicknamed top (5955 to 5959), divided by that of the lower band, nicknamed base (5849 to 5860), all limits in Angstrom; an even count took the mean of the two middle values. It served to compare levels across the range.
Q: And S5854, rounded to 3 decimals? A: 1.019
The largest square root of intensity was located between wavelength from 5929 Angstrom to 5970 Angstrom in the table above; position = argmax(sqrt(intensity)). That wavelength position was 5950.46 Angstrom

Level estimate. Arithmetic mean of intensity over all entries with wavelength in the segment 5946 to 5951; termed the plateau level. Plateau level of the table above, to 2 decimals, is 3.56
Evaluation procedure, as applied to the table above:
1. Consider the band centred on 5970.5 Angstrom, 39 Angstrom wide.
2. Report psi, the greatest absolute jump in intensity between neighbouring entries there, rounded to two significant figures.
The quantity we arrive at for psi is 0.13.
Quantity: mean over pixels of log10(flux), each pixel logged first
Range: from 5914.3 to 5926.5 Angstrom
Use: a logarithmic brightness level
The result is 0.543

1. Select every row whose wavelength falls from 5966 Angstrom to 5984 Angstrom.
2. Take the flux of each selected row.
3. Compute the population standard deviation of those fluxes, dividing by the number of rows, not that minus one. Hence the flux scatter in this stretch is 0.11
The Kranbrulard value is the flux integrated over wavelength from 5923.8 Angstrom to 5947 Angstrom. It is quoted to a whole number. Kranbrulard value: 82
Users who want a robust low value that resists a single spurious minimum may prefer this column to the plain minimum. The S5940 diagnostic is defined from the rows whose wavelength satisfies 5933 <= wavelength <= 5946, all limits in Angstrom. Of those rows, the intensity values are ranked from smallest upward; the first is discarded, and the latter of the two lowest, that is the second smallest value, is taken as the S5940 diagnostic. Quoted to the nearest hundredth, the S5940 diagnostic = 3.47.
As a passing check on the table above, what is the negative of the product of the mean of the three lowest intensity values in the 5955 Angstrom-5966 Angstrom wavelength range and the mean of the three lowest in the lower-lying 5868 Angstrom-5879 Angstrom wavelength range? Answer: -12.8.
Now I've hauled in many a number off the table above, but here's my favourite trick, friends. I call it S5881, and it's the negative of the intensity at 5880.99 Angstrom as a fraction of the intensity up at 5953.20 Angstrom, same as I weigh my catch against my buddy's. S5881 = -1.06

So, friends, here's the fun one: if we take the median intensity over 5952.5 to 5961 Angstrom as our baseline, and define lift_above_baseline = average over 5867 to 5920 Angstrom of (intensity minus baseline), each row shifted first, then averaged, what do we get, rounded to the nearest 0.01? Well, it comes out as -0.06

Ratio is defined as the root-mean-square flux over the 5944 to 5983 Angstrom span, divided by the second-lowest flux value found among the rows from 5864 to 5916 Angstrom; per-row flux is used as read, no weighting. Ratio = 1.30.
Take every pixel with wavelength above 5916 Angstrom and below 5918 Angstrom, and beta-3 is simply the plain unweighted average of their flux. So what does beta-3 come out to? 3.53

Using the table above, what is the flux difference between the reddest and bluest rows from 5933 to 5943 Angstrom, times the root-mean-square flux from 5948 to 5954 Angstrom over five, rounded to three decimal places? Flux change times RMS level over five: 0.050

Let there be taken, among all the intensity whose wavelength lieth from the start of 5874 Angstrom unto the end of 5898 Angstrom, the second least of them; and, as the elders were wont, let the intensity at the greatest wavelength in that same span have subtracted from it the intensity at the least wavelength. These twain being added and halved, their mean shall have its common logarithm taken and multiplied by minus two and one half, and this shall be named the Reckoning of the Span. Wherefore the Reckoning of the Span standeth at -0.02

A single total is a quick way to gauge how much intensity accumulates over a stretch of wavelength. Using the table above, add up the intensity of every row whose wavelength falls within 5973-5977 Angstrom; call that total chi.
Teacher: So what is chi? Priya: 11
